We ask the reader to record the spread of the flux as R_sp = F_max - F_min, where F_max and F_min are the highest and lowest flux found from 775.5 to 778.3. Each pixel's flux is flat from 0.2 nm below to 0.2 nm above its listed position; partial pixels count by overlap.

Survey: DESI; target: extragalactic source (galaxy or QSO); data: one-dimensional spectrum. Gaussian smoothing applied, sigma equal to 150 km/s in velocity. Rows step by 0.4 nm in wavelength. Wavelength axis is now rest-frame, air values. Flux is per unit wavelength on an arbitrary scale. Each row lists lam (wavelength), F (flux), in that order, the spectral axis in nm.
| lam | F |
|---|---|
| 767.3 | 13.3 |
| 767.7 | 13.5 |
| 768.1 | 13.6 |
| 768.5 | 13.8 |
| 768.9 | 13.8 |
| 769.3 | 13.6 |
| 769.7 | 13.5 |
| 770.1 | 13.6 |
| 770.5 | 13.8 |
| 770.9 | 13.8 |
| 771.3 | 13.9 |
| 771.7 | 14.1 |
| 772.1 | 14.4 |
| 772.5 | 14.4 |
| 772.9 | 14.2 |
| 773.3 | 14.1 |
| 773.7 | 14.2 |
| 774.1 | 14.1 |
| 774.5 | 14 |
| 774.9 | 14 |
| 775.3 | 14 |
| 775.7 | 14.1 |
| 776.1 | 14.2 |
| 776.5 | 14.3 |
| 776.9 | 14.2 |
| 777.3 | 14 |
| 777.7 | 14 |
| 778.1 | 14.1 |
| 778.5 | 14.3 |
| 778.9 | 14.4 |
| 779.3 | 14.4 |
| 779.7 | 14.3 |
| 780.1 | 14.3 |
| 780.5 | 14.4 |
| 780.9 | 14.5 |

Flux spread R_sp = 0.300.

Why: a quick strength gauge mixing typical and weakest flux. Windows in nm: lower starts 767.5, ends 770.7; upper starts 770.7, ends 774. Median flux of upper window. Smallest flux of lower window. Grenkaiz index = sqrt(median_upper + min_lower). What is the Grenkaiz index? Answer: 5.26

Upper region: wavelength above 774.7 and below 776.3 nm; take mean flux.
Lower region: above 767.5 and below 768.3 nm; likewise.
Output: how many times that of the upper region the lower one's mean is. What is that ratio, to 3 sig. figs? 0.963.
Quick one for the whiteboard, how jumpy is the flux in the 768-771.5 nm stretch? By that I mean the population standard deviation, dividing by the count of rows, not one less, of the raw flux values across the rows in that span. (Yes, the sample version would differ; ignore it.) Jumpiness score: 0.129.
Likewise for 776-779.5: 0.145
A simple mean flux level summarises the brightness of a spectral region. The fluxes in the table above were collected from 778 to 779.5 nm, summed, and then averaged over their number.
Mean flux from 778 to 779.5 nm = 14.3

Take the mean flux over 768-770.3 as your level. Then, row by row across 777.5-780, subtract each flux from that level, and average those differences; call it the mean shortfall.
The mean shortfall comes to -0.60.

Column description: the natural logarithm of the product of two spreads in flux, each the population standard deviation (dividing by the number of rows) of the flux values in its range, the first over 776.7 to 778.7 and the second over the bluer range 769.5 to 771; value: -4.2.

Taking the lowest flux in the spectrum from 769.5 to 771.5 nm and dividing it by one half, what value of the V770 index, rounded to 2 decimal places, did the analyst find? 27.00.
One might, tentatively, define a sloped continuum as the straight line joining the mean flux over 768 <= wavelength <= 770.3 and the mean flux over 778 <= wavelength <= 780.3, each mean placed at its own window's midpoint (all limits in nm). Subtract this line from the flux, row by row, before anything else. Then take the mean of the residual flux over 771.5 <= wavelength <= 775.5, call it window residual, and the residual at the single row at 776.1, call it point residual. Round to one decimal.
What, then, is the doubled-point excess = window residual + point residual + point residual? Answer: 0.4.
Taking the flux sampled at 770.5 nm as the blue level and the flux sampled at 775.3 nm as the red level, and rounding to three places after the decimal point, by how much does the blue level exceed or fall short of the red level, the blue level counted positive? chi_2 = -0.200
